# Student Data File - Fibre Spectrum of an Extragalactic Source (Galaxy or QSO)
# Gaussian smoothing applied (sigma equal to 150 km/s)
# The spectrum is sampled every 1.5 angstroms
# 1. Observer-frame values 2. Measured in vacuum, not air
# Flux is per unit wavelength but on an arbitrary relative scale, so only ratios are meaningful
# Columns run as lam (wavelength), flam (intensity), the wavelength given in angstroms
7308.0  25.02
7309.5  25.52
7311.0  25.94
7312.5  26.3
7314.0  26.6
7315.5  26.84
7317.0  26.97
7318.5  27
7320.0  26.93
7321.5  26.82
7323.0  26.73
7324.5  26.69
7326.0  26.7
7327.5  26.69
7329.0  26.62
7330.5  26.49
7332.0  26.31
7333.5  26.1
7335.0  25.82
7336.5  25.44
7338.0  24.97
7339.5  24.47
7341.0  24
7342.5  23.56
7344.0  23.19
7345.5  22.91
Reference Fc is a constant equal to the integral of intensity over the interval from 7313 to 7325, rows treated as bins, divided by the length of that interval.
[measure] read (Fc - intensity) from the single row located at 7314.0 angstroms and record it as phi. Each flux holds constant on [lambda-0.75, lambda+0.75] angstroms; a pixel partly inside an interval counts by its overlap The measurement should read 0.2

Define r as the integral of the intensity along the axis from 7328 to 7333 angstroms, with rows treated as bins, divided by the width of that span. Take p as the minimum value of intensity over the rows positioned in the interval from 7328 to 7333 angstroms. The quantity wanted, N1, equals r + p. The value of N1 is 53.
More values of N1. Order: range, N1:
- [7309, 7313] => 51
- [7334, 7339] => 50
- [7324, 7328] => 53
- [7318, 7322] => 54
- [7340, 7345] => 47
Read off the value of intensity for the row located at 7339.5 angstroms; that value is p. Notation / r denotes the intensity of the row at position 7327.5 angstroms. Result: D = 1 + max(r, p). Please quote 27.7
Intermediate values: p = 24.47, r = 26.69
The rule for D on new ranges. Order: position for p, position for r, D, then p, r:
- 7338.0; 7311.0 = 26.9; 24.97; 25.94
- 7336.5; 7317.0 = 28.0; 25.44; 26.97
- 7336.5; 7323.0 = 27.7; 25.44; 26.73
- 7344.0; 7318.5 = 28.0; 23.19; 27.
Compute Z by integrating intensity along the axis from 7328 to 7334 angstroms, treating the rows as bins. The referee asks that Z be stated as 158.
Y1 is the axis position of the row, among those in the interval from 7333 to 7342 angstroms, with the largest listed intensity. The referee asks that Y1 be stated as 7333.5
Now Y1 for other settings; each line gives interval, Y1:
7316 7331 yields 7318.5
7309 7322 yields 7318.5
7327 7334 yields 7327.5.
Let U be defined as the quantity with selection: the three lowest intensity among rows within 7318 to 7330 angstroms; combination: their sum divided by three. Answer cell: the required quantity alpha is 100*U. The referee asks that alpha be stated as 2667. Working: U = 26.7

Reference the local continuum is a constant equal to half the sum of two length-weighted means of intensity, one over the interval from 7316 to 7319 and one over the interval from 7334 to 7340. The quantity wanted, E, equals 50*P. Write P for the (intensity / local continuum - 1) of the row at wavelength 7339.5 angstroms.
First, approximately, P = -0.063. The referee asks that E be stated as -3.1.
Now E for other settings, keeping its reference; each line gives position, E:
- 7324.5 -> 1.1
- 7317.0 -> 1.7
